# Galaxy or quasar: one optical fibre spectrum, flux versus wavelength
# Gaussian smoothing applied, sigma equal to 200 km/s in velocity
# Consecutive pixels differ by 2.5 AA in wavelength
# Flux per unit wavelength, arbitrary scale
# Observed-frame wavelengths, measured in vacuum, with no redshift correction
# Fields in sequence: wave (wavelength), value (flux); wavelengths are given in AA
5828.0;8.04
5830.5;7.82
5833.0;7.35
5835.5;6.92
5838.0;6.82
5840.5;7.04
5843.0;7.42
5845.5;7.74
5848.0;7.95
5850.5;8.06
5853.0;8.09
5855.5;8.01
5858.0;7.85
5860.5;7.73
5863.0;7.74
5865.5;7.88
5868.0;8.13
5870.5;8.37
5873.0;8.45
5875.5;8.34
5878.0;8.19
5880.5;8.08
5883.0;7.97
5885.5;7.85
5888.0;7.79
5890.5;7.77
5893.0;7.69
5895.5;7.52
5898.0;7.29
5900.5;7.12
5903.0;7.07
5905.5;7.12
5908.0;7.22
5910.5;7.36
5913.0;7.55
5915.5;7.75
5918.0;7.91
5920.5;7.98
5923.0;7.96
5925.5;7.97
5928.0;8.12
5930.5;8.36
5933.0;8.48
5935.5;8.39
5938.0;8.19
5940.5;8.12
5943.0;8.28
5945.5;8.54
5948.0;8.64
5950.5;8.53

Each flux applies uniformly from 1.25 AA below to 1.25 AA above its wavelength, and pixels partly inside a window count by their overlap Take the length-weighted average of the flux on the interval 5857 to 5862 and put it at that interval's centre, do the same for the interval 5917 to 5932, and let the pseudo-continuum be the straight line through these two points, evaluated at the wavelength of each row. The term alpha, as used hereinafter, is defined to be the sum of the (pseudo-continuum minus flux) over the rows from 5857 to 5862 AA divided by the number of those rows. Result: 0.0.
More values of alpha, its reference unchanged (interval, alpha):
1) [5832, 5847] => 0.5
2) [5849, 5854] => -0.3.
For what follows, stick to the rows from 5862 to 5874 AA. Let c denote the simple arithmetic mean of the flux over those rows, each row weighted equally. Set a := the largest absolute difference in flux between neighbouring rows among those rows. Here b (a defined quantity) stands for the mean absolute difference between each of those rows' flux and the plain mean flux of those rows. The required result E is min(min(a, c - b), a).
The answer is 0.250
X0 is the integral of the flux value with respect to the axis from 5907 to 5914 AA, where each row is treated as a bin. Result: 52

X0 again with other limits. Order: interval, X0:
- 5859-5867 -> 62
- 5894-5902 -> 59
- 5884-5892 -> 62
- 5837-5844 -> 50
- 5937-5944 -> 57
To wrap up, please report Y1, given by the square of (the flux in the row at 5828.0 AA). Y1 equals 65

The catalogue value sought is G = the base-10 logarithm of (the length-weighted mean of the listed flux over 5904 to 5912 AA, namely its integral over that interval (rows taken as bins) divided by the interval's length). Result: 0.860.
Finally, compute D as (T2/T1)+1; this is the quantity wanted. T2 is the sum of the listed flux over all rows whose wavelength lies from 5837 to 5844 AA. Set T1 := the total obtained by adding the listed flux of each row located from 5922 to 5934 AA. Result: 1.52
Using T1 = 41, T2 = 21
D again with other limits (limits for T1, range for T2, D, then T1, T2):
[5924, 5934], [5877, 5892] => 2.45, 33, 48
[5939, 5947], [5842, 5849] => 1.93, 25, 23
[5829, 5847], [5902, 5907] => 1.28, 51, 14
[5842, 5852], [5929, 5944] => 2.60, 31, 50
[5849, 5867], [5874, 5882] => 1.44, 55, 25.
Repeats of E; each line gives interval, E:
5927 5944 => 0.240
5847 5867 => 0.160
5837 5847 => 0.380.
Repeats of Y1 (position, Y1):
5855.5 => 64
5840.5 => 50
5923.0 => 63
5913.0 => 57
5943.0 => 69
